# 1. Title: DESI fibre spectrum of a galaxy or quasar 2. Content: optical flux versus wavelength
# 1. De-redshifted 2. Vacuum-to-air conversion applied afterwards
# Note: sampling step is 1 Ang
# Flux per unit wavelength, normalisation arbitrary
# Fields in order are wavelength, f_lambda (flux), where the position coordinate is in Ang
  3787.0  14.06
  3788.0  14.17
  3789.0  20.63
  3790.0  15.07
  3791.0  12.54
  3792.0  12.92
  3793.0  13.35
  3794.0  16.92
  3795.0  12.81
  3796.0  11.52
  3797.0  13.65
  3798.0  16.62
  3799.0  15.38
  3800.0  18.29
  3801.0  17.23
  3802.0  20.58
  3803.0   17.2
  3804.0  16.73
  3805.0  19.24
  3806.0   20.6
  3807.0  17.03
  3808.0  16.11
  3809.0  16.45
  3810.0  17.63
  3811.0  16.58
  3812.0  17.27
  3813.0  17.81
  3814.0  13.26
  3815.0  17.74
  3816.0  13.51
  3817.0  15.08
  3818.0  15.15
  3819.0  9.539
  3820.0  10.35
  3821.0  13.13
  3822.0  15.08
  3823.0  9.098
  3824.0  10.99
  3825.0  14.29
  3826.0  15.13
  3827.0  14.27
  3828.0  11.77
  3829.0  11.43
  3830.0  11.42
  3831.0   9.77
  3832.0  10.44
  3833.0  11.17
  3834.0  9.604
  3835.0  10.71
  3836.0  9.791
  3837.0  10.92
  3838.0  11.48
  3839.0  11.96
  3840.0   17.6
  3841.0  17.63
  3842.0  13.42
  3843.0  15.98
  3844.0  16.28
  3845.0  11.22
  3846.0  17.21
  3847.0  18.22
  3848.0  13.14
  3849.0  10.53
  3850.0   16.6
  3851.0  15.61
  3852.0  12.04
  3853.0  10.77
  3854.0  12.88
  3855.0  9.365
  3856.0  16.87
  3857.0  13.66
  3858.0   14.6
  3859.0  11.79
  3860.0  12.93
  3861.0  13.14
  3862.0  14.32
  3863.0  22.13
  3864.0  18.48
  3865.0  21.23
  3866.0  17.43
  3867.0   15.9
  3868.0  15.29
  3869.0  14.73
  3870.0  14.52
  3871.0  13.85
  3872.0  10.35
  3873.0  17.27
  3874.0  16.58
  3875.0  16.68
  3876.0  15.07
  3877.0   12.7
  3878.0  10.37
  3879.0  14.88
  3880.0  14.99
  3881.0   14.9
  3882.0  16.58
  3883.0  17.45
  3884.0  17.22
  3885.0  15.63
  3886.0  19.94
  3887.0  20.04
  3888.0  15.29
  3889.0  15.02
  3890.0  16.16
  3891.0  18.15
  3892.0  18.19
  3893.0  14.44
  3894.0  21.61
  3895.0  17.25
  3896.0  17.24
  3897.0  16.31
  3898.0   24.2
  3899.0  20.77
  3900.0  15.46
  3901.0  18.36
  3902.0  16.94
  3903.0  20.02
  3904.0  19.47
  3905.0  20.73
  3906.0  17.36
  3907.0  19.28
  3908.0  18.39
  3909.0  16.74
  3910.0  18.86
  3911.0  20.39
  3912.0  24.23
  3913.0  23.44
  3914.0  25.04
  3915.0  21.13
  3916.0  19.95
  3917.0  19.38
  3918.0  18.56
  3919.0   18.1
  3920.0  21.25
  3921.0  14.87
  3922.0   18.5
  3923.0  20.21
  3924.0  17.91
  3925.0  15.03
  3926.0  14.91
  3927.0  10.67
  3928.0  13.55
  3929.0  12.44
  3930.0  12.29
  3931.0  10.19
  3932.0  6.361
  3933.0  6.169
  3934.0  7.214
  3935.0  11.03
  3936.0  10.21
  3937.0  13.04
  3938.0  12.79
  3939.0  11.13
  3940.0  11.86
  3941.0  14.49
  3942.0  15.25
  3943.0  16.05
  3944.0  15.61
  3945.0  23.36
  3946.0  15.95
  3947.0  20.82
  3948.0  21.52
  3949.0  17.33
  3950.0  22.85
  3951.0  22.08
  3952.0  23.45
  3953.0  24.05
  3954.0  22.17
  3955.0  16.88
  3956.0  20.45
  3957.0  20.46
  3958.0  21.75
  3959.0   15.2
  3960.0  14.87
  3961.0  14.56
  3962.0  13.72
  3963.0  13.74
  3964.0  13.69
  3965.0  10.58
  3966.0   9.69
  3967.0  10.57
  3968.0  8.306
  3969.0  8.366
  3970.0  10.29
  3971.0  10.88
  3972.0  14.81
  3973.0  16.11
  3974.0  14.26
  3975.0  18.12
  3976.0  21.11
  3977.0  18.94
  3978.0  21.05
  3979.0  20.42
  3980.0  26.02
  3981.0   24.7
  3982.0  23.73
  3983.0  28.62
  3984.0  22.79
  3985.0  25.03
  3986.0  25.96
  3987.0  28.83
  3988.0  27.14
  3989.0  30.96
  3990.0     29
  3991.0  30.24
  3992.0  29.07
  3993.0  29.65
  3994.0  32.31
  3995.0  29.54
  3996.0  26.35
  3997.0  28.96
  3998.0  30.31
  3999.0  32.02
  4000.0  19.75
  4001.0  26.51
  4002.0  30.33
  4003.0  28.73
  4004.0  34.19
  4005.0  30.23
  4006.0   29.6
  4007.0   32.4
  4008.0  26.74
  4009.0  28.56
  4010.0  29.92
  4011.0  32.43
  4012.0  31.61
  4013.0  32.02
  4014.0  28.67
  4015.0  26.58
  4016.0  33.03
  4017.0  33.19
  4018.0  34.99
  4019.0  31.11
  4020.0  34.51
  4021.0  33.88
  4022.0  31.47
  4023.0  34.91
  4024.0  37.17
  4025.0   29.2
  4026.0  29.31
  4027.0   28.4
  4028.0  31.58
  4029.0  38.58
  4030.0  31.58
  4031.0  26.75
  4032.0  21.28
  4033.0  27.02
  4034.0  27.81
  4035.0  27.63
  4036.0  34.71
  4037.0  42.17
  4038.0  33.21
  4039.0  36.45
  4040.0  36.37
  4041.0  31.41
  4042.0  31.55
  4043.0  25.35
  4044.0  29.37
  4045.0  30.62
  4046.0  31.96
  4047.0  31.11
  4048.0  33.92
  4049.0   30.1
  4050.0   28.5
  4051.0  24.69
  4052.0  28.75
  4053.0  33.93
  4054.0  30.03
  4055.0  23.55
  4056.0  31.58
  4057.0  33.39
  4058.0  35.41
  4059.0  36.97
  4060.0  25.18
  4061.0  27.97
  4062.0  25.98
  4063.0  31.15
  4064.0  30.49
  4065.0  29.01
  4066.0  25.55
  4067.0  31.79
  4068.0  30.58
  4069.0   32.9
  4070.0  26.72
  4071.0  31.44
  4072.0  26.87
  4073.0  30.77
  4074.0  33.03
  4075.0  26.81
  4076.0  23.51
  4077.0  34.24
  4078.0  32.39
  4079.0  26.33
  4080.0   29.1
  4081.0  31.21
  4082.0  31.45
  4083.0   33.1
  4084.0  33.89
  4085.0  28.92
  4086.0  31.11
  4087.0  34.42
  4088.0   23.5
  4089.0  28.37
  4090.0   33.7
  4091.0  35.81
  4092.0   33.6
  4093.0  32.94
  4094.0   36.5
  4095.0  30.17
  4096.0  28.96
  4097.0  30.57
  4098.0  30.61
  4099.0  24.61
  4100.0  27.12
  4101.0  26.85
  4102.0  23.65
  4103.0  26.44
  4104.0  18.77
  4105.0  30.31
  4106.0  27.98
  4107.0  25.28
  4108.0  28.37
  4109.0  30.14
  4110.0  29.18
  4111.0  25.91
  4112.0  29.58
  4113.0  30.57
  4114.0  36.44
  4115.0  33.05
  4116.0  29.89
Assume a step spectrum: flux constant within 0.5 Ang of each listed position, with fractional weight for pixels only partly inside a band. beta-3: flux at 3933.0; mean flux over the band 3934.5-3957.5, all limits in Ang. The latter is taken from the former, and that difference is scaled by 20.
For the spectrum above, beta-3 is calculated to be -227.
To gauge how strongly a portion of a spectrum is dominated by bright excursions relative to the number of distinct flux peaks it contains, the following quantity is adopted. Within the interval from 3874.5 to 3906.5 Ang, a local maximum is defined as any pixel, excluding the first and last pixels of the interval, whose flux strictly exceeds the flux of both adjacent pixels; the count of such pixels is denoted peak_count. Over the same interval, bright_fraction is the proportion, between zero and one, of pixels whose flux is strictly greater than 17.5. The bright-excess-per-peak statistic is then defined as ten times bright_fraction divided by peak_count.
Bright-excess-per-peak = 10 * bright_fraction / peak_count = 0.38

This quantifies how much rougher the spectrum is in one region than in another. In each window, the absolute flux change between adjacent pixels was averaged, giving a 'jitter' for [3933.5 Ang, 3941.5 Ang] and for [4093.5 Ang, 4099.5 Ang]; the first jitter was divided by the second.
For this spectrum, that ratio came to 0.60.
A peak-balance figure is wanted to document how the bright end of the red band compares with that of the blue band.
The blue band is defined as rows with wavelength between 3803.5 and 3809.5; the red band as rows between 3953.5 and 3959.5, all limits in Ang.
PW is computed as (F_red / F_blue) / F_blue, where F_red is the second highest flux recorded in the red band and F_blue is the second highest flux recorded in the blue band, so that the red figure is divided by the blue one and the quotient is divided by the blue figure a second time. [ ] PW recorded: 0.06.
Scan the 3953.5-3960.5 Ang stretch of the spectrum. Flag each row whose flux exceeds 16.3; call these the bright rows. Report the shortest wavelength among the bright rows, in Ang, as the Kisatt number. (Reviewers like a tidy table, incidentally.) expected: 3954.0 Ang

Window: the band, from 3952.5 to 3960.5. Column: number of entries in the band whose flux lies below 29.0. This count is 8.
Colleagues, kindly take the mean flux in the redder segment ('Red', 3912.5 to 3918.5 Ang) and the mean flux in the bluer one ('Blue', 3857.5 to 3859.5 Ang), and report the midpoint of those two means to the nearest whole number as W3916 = 17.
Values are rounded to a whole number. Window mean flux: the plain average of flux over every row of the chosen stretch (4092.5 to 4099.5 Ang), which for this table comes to 31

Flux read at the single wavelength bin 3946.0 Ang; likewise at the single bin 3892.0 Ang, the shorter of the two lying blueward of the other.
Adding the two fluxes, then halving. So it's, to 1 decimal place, 17.1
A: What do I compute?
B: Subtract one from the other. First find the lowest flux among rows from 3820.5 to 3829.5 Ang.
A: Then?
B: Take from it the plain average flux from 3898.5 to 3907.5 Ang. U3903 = -10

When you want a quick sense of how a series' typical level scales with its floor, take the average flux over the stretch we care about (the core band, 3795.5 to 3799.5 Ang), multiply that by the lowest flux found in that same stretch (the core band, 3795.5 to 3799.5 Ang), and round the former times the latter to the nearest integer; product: 165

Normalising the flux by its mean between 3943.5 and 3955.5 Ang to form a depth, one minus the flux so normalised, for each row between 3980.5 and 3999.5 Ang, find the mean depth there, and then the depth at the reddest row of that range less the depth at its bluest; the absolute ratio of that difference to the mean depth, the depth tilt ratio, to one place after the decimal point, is 1.0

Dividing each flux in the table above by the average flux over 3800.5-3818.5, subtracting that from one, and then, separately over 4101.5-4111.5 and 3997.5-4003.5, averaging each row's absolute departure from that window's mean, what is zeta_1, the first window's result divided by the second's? 0.81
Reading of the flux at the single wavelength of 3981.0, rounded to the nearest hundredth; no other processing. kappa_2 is 24.70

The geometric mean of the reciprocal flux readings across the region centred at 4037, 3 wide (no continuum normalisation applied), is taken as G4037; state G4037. 0.027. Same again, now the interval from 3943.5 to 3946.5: 0.056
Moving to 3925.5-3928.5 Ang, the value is 0.077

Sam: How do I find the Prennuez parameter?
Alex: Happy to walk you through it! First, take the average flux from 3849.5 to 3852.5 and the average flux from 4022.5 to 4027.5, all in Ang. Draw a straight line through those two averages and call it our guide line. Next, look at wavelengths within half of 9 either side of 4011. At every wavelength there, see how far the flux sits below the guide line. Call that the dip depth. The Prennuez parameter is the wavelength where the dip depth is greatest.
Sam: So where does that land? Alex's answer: 4015.0 Ang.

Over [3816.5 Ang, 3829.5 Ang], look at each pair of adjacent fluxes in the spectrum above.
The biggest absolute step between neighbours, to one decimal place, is 6.0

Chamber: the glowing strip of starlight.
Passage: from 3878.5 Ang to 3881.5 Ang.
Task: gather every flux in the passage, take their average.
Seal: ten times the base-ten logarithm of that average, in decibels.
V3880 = 11.7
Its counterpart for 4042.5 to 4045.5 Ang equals 14.5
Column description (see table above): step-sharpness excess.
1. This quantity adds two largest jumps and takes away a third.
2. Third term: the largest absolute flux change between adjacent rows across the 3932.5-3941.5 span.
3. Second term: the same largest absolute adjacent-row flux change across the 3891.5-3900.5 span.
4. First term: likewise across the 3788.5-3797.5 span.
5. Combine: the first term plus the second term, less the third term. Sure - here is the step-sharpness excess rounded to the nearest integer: 10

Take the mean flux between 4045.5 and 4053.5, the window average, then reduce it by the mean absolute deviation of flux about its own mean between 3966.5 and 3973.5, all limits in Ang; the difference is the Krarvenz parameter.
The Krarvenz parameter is 28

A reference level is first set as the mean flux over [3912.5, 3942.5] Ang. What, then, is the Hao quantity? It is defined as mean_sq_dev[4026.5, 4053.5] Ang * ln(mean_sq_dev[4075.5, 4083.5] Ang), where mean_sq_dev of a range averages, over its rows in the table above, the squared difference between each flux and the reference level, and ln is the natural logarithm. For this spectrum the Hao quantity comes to 1518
